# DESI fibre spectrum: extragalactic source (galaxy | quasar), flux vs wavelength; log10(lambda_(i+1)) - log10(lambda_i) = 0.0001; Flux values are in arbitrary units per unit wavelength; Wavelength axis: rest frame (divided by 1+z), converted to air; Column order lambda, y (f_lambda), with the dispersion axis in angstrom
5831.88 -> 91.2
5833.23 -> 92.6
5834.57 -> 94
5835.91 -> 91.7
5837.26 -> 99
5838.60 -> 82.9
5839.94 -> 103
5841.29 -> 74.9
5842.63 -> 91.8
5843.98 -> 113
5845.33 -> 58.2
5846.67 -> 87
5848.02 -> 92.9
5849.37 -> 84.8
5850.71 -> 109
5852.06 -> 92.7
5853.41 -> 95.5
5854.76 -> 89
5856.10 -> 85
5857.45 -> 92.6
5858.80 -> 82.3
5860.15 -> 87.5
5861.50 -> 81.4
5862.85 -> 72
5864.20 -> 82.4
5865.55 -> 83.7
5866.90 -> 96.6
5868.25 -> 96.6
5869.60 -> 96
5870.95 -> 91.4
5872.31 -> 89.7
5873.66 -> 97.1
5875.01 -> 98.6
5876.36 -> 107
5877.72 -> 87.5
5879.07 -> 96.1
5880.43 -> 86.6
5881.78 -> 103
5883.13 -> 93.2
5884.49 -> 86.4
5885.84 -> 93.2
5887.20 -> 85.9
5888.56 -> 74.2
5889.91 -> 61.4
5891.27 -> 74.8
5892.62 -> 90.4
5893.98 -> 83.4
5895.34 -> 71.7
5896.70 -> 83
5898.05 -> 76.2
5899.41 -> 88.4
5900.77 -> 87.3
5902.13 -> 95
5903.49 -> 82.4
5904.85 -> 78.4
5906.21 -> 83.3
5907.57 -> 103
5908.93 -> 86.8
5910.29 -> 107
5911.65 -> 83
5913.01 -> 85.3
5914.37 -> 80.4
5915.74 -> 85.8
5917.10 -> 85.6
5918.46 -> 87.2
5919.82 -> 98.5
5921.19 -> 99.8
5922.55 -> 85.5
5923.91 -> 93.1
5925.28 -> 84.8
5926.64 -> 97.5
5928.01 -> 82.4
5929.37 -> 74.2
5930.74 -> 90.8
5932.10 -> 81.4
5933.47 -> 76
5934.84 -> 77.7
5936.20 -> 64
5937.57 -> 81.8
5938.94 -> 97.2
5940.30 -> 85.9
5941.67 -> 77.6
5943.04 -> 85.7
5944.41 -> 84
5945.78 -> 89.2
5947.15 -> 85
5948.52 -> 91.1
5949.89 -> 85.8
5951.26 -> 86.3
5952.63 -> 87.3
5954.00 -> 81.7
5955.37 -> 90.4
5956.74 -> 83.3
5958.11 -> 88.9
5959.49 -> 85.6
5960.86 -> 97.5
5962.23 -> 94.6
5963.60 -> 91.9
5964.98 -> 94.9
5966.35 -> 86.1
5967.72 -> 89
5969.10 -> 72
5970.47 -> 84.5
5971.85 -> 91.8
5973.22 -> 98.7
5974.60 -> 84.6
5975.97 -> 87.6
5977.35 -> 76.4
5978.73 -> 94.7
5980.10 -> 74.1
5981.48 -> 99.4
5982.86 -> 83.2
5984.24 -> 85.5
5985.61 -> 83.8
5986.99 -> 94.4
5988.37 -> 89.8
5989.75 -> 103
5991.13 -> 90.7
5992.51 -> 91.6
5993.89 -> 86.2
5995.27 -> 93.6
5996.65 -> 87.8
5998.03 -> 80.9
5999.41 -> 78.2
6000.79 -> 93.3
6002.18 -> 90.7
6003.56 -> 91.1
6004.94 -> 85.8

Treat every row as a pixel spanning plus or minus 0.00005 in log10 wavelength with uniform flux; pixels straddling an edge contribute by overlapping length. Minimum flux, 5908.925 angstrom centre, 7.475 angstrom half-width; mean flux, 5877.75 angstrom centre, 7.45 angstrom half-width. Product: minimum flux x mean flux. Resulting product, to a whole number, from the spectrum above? 7388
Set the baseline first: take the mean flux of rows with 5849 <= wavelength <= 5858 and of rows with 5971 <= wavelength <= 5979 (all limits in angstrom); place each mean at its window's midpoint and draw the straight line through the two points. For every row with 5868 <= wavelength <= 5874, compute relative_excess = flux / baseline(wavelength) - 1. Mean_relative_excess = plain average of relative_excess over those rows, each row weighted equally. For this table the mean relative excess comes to 0.02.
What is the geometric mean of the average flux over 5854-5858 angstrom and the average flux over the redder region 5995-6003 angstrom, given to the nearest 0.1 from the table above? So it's 88.1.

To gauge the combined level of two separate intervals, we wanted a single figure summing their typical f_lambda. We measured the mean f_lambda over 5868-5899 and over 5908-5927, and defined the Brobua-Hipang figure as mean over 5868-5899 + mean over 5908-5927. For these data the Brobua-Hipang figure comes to 178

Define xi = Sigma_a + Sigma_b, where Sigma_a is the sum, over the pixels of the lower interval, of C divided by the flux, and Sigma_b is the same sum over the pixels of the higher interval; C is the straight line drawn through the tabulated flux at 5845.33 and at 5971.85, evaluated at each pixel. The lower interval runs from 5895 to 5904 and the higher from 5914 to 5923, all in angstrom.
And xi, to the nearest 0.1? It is 12.3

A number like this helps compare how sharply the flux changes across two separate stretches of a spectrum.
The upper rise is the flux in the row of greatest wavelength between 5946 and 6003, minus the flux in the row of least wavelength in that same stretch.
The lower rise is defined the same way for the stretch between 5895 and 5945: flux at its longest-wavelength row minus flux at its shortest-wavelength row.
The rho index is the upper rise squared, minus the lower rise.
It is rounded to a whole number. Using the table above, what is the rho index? 20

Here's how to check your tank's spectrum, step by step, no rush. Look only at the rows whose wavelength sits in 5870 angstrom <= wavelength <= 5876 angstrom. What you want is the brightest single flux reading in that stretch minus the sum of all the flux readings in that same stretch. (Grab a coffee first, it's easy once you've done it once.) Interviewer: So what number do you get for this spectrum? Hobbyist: -278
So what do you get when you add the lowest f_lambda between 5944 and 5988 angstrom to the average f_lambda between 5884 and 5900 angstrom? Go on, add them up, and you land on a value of 153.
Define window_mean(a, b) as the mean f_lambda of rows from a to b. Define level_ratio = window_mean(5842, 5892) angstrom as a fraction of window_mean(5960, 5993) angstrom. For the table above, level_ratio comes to 1.00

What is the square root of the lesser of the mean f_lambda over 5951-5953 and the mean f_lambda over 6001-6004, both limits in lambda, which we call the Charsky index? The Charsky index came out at 9.32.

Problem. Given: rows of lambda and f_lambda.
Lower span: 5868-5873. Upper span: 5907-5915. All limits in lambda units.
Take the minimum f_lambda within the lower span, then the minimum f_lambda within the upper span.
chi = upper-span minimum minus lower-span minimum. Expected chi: -9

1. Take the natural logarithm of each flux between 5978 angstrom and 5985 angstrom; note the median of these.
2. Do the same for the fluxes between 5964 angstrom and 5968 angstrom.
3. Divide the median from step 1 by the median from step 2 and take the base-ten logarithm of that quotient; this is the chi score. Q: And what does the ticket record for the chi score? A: -0.0039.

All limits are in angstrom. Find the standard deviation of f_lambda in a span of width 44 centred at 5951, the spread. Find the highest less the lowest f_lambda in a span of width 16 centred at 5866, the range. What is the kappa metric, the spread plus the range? 32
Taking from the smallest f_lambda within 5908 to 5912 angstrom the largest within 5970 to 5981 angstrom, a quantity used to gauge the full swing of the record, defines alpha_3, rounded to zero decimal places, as -16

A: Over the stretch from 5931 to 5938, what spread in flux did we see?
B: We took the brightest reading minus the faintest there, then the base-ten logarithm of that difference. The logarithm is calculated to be 1.25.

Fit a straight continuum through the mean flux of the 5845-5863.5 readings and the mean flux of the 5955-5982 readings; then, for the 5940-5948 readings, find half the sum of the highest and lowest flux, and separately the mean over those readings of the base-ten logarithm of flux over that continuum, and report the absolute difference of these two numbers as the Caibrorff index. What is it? 83.4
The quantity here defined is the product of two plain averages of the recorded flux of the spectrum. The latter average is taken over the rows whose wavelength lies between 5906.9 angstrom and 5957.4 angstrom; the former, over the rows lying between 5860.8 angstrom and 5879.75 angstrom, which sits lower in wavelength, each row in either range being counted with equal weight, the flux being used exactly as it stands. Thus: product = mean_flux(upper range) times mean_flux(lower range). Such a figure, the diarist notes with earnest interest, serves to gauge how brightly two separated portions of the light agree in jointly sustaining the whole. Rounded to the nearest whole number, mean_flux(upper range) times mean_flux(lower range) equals 7888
